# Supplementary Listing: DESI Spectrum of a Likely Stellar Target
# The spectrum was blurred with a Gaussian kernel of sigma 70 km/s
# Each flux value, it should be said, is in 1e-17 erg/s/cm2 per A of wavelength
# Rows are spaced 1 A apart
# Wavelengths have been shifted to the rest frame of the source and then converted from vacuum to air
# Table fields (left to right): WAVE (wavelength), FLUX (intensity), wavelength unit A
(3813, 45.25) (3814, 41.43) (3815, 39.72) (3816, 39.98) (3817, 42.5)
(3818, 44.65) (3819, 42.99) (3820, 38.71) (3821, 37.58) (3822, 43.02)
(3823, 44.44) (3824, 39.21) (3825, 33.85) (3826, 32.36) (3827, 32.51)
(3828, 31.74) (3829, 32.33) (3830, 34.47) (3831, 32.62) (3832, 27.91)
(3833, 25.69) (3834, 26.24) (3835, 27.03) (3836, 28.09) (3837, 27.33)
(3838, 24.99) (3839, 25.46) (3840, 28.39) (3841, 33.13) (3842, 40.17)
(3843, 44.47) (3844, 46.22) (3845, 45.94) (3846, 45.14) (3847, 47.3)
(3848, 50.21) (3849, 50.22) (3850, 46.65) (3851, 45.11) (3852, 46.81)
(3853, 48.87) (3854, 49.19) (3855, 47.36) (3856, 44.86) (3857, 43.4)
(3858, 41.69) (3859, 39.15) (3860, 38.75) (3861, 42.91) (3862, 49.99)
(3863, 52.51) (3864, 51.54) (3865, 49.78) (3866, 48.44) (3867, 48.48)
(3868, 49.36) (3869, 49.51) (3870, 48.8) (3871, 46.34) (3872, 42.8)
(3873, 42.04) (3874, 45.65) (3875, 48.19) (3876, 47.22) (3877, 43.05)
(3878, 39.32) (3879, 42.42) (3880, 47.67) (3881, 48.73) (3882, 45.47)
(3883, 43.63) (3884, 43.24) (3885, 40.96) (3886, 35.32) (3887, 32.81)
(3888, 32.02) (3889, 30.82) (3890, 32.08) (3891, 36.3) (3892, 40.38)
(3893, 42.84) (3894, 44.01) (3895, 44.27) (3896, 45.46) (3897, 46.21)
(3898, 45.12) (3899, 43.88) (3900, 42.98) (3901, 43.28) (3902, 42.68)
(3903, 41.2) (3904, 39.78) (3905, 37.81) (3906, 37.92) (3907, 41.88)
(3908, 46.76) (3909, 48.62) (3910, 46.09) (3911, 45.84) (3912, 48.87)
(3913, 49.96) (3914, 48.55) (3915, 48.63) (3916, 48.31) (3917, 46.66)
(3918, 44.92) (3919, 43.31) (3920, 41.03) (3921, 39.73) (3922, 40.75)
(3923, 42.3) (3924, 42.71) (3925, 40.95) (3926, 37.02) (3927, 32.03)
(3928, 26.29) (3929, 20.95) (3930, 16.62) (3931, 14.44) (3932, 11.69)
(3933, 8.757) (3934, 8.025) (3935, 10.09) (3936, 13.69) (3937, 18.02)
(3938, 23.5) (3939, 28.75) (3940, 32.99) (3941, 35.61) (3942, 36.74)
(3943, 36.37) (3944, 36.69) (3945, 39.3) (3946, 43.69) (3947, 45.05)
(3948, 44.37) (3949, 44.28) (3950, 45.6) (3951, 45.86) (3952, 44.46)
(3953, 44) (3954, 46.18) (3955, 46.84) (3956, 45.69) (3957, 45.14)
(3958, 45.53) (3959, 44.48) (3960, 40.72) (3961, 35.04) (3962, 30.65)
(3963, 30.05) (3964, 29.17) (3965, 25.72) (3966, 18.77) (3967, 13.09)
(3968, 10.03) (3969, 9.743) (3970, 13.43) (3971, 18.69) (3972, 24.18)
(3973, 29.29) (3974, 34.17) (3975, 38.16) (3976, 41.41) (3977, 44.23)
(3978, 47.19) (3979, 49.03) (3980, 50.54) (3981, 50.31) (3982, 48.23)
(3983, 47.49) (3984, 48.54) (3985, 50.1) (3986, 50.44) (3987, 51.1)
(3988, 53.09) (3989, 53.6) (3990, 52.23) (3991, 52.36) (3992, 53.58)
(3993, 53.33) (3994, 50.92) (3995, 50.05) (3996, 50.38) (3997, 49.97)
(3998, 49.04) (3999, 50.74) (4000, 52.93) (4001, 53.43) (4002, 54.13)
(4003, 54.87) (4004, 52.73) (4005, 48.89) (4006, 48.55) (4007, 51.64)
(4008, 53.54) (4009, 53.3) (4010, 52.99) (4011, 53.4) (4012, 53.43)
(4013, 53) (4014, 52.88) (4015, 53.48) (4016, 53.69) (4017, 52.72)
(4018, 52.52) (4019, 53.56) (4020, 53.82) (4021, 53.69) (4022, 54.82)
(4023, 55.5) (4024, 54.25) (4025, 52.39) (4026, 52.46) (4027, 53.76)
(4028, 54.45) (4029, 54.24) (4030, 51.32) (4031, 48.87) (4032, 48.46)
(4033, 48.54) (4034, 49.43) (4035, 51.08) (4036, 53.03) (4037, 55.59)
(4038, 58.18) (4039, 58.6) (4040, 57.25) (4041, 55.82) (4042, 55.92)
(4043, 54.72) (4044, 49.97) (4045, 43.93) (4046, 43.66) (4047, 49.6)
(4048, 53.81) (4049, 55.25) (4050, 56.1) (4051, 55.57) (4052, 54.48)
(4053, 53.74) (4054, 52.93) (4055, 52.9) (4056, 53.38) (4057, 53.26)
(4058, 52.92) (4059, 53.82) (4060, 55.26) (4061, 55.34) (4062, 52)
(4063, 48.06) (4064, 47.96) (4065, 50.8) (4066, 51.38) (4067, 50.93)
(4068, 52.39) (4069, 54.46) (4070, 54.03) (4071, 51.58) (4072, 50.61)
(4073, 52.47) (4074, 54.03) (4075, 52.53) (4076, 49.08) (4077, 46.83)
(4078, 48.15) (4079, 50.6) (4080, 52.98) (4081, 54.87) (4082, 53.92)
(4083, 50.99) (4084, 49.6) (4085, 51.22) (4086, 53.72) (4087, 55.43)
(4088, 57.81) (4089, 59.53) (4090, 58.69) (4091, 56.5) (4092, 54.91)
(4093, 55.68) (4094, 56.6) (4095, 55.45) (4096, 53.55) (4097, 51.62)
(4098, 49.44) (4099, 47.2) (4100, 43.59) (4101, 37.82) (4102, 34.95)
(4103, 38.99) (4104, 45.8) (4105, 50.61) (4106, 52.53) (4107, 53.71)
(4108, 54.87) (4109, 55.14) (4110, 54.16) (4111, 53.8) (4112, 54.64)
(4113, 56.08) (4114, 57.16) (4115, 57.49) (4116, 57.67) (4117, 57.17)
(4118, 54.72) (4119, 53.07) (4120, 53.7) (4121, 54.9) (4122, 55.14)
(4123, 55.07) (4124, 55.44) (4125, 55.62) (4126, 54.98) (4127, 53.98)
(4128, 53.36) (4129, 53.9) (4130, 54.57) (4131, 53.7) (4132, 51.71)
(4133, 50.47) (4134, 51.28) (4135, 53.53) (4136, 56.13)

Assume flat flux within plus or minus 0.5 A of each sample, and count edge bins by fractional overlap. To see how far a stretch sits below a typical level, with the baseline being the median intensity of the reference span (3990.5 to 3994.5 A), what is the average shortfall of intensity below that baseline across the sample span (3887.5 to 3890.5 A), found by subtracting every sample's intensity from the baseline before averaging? 21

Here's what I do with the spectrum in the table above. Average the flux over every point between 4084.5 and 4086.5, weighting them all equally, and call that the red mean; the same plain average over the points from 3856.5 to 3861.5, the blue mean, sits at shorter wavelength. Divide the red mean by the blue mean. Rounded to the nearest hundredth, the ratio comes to 1.27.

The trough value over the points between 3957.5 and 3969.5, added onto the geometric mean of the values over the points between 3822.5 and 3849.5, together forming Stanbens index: 44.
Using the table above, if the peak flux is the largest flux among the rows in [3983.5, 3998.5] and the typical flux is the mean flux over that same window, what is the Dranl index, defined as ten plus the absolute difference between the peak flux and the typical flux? 12.4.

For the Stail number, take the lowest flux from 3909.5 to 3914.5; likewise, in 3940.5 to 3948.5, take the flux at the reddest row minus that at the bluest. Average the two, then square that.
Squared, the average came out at 745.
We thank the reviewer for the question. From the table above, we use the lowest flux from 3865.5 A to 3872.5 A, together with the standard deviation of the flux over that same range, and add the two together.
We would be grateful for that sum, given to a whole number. 45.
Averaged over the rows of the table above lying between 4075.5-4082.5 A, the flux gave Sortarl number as 51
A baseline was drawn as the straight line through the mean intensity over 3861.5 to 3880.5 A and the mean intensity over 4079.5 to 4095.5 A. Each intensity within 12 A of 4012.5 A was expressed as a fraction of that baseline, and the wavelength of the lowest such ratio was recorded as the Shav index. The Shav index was 4006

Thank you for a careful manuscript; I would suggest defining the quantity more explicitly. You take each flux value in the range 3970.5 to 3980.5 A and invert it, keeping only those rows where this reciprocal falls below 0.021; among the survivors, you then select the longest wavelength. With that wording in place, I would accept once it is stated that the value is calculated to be 3980 A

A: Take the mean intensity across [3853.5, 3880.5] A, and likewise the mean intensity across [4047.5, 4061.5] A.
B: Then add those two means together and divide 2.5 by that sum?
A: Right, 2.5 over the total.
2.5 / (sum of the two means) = 0.0250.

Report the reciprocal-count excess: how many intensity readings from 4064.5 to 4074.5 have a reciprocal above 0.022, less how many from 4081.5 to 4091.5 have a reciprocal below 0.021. -10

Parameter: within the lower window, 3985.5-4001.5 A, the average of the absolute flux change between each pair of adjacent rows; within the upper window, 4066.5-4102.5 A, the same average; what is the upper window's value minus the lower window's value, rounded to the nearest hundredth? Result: 0.95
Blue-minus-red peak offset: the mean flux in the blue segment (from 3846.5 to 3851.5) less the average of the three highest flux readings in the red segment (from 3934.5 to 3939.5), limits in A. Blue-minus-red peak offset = 24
